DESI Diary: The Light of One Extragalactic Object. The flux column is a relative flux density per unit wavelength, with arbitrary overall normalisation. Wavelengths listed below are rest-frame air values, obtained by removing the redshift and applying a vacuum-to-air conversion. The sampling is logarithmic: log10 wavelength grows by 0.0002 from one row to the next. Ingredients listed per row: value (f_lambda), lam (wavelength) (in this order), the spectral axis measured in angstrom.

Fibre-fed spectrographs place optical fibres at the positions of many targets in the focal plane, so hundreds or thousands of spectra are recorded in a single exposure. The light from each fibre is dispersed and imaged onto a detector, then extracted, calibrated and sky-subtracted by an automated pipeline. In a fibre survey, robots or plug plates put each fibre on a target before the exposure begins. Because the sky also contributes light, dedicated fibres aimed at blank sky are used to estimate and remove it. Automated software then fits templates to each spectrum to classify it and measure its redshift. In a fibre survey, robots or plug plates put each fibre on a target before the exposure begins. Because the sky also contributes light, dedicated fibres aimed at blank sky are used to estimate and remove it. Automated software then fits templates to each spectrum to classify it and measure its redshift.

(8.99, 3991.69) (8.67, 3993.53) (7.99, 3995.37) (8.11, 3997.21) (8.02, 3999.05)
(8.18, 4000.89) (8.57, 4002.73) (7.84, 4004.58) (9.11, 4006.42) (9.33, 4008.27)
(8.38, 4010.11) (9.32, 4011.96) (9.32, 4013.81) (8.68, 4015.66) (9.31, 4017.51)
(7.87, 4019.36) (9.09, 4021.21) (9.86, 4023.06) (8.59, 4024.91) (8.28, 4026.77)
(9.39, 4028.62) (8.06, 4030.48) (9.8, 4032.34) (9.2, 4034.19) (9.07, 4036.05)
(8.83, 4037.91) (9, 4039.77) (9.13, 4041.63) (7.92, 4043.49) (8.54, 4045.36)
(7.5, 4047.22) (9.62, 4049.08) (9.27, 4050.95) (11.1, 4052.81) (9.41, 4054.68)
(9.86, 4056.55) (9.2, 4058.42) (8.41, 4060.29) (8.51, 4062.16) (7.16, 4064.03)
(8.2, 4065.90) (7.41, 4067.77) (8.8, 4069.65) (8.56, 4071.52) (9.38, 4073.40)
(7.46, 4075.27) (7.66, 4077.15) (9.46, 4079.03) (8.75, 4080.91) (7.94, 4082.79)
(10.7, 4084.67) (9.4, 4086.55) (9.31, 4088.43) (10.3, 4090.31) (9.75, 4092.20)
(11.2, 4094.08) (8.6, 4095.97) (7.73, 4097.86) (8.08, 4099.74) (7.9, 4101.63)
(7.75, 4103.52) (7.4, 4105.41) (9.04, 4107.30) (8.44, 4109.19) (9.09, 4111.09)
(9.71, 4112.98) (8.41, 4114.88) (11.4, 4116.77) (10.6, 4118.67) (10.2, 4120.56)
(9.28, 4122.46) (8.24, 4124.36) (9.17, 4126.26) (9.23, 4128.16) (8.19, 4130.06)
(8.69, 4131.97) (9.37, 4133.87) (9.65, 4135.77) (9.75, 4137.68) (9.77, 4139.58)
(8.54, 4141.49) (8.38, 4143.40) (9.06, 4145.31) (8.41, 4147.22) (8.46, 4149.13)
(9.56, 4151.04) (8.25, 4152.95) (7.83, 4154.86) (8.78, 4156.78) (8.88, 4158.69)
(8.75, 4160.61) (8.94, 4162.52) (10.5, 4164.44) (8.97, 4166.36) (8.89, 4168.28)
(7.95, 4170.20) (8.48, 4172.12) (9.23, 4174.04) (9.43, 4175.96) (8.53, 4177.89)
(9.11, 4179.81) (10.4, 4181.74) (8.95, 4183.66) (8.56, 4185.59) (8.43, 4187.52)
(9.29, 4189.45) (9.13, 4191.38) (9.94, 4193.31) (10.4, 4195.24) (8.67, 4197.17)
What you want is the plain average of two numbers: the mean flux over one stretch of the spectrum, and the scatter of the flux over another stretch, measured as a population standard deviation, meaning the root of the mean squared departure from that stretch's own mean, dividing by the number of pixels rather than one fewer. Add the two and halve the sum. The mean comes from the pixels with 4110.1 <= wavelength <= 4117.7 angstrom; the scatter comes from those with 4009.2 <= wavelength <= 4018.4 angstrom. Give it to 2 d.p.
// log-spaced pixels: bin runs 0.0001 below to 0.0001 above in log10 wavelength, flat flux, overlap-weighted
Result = 5.02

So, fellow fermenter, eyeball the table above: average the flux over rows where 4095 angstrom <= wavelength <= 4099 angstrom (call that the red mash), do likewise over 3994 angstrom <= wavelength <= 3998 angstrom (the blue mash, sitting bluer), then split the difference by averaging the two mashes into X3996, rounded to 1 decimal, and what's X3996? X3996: 8.1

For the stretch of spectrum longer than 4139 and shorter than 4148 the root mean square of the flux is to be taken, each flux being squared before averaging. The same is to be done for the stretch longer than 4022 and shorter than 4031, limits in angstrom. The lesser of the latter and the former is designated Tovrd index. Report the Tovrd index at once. 8.85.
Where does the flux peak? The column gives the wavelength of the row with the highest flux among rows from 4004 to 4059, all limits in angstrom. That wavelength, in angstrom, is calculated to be 4052.81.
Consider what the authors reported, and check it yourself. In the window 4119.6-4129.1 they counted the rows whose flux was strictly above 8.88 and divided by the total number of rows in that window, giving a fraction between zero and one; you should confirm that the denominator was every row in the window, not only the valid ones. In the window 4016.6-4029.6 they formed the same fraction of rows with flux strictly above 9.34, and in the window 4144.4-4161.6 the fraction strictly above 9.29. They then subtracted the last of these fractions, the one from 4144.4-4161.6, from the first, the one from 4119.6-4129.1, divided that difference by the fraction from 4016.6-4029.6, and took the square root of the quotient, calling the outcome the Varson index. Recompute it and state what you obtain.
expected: 1.6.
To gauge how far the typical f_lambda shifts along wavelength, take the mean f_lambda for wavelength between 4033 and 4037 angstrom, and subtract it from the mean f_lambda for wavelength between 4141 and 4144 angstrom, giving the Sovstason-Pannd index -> -0.7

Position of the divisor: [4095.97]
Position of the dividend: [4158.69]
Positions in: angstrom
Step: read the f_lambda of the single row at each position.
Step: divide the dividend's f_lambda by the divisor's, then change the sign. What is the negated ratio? -1.03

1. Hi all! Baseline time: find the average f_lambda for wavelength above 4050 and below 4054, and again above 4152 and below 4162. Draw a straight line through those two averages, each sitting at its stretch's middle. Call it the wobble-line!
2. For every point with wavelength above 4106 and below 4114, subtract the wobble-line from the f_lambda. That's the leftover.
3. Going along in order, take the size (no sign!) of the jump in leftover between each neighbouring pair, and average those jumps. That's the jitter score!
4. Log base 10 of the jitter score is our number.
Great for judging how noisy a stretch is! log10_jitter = -0.20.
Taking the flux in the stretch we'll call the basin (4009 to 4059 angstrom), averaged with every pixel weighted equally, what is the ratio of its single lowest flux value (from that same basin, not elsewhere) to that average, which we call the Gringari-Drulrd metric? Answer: 0.831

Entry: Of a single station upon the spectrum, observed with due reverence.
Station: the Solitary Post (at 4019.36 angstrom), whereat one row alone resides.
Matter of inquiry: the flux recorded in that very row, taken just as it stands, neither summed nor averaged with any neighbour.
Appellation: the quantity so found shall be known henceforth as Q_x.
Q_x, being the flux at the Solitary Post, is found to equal 7.87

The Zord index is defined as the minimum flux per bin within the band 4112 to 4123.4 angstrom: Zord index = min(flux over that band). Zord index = 8.41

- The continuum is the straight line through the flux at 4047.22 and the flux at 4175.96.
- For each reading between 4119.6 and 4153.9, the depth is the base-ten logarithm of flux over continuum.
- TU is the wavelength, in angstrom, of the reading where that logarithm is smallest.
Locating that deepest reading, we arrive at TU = 4152.95 angstrom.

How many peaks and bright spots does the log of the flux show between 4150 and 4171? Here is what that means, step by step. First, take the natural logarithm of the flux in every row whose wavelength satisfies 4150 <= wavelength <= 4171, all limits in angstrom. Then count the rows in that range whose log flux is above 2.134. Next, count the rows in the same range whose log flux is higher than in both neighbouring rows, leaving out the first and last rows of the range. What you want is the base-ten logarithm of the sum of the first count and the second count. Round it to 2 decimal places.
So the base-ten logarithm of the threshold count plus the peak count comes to 1.00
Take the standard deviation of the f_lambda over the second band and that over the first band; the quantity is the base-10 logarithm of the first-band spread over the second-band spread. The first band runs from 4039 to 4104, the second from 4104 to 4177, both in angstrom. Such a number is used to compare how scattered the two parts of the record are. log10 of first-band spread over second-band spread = 0.11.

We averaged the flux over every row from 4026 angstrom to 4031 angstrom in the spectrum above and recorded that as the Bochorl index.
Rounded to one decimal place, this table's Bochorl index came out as 8.6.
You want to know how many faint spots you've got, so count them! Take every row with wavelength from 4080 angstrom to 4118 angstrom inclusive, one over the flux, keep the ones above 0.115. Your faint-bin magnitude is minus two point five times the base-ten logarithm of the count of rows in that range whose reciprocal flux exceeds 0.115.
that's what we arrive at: -2.4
